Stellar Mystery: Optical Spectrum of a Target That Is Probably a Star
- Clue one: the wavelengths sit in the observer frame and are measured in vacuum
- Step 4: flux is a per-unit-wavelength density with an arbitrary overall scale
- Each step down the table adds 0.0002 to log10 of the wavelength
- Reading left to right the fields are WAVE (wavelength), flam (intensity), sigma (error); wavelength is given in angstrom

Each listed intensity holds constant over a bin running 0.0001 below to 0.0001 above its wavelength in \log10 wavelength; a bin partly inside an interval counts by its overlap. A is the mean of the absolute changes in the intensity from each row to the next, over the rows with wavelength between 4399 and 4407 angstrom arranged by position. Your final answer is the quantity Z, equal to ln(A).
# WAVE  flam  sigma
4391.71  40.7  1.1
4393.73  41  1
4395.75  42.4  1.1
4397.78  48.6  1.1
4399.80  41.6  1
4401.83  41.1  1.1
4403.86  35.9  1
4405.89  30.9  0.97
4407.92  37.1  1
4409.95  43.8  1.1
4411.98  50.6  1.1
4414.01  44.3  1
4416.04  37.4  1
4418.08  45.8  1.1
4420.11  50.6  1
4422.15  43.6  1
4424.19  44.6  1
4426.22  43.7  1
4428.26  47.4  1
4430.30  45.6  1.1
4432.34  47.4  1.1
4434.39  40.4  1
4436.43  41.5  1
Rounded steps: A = 3.6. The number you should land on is 1.27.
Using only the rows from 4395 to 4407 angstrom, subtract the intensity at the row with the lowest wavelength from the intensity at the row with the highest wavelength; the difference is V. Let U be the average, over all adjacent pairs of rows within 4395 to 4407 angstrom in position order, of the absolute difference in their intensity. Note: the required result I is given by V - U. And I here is -16.3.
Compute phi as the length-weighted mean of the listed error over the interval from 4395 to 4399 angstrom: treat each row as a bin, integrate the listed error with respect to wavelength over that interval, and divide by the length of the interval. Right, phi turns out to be 1.095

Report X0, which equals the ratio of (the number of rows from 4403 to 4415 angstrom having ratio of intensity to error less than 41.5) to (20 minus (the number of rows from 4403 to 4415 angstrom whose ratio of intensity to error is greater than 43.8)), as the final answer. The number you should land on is 0.22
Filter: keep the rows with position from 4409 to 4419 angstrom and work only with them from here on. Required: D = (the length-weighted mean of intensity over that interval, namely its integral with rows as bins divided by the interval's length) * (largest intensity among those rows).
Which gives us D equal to 2245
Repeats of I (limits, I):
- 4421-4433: 2.0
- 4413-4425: -5.3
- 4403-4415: 2.2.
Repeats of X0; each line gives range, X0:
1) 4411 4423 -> 0.06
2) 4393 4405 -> 0.21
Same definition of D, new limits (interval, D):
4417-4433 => 2329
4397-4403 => 2108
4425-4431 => 2161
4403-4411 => 1621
